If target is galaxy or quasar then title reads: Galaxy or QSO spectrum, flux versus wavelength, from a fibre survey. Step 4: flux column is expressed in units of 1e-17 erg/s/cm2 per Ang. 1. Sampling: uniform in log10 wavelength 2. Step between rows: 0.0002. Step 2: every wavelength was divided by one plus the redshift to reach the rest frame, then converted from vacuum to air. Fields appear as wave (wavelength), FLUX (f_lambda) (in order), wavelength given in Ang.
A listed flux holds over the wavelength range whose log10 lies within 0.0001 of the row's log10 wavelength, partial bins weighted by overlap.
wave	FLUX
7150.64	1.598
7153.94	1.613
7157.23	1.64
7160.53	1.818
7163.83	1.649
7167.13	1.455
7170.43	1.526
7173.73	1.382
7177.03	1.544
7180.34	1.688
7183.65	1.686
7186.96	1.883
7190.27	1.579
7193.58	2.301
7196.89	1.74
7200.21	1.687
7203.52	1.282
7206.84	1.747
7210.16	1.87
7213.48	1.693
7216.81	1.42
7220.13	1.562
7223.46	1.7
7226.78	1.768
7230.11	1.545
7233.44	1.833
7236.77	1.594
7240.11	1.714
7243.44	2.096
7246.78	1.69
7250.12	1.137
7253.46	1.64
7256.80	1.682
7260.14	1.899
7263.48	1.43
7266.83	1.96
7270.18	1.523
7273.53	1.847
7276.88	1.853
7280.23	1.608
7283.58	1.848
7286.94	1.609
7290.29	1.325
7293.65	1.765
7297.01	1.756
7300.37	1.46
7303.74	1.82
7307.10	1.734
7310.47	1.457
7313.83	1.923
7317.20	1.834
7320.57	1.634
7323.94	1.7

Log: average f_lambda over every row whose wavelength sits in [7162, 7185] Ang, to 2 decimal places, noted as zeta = 1.56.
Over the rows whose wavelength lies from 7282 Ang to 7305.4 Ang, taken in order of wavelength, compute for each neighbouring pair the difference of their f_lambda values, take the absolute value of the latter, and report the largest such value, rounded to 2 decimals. 0.44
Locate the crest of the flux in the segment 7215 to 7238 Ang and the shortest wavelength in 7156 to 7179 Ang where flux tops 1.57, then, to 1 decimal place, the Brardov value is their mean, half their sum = 7195.3 Ang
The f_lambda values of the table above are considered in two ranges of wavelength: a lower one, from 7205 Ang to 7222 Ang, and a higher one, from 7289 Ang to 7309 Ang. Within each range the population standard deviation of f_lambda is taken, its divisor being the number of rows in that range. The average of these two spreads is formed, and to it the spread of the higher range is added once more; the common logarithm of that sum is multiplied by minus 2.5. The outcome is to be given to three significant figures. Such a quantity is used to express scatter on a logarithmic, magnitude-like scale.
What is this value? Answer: 1.13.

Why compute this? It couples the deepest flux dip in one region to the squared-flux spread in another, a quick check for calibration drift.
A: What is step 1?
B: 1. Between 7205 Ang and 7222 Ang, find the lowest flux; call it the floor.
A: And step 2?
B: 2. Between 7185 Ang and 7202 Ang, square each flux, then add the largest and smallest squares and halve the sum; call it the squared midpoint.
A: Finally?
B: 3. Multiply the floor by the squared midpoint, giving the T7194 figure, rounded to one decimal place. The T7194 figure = 5.5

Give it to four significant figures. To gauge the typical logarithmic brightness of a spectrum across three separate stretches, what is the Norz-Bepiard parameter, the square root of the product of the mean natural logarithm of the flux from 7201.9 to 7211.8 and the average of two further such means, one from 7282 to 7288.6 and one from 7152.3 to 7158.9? 0.4962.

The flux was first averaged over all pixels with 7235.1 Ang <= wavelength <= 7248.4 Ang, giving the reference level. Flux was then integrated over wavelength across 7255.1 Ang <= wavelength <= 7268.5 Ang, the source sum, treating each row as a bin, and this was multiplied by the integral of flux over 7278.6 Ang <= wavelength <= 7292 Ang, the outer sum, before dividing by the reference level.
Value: 282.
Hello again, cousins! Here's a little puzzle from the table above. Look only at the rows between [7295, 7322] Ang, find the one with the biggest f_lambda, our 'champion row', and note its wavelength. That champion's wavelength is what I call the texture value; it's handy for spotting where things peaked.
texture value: 7313.83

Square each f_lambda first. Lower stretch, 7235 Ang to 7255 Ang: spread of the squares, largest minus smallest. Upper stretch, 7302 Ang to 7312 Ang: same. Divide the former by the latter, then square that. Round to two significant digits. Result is 6.8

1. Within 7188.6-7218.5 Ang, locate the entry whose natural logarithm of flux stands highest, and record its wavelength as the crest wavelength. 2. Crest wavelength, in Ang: 7193.58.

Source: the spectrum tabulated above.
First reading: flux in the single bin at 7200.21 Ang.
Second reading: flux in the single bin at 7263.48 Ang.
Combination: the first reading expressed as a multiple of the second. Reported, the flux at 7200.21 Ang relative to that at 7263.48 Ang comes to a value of 1.18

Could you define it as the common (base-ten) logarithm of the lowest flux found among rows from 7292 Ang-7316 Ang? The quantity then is 0.16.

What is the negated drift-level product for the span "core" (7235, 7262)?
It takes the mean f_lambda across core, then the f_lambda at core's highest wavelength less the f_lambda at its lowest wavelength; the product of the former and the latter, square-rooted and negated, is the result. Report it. -0.72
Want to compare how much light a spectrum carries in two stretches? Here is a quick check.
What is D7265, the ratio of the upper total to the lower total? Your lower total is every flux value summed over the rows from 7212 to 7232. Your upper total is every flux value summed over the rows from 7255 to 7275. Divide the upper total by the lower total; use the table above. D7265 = 1.1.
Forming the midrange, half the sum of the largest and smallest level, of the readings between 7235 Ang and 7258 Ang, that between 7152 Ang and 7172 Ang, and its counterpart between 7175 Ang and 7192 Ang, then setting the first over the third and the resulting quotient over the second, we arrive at 0.58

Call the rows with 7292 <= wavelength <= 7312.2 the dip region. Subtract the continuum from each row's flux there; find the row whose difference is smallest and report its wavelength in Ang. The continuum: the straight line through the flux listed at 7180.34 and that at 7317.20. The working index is 7310.47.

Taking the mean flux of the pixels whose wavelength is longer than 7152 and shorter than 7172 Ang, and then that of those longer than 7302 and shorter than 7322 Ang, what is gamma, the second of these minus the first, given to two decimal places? 0.12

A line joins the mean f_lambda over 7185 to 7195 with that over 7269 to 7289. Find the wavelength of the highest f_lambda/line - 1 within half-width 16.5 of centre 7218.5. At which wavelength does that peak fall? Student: 7233.44 Ang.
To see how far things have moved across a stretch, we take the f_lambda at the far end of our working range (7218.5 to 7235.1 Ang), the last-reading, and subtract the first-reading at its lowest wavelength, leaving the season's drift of 0.27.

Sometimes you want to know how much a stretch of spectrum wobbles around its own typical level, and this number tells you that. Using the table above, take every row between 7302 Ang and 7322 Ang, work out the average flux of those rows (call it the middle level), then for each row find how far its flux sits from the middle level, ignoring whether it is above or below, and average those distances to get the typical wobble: 0.13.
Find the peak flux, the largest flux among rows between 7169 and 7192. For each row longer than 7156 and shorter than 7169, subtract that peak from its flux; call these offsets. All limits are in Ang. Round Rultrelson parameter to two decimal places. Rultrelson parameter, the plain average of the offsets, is -0.24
